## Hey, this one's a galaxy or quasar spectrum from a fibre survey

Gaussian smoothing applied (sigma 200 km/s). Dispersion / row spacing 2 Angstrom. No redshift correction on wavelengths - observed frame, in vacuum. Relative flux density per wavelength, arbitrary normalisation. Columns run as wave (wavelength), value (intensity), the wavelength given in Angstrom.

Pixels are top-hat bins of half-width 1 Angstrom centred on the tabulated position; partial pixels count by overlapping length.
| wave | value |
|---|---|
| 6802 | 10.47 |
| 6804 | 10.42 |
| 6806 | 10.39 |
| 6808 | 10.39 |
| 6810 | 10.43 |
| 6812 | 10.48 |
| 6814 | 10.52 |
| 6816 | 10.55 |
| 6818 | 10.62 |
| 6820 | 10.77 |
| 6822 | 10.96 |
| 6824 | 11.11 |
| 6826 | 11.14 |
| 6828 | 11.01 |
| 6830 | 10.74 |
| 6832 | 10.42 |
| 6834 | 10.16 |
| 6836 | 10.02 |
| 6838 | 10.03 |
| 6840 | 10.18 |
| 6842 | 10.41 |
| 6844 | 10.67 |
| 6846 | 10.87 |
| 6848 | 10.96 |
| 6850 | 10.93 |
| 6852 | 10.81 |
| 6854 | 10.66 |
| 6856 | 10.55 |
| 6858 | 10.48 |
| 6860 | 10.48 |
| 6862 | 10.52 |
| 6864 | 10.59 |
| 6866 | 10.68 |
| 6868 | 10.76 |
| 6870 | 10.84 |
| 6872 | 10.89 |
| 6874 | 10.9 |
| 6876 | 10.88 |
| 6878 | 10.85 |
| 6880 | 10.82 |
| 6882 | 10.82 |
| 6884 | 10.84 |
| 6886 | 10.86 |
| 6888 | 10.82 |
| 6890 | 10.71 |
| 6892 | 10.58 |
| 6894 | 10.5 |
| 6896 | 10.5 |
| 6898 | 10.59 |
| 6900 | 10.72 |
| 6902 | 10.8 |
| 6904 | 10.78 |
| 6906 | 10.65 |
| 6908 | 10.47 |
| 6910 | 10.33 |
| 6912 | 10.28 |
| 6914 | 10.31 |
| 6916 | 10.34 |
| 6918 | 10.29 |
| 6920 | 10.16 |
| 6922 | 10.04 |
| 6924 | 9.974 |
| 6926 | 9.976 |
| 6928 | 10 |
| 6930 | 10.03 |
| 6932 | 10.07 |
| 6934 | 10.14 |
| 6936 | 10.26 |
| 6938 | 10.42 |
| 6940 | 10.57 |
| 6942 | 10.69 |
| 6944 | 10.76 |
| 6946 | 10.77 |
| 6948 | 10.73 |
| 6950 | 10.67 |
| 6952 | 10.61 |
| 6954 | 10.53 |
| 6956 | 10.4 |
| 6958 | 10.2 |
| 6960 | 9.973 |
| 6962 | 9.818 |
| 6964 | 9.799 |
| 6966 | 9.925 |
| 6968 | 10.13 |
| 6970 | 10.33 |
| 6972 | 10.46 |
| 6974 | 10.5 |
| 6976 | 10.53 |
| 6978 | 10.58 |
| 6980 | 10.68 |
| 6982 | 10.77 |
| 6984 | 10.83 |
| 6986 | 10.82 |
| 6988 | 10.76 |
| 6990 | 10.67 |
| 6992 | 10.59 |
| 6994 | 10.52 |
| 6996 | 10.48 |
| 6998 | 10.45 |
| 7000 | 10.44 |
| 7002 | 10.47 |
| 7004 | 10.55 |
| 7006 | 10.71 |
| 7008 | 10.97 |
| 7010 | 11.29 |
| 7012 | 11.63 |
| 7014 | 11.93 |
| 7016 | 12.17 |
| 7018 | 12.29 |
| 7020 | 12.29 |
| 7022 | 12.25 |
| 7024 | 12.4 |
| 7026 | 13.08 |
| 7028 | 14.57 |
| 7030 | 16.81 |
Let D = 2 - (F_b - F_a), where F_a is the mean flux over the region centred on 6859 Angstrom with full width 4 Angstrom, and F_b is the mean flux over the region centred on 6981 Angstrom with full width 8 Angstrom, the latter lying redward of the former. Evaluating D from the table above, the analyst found 1.8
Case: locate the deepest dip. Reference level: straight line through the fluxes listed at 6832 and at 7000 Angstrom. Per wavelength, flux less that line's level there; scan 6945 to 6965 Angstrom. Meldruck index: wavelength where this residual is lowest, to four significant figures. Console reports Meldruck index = 6964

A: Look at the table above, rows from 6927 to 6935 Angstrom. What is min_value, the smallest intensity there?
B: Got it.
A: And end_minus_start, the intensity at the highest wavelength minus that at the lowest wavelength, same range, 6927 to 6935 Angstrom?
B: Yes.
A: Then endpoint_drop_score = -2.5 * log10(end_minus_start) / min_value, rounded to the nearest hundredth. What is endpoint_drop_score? 0.21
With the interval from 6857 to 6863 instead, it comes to 0.33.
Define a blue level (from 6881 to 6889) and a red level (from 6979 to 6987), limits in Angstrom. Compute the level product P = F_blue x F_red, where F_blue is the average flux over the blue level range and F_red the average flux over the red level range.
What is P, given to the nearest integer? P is 117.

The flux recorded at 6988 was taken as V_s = 10.76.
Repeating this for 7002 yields 10.47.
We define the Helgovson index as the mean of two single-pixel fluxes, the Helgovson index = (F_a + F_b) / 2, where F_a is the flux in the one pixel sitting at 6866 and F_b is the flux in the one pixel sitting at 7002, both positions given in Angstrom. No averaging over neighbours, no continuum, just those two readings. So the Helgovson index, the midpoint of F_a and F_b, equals 10.6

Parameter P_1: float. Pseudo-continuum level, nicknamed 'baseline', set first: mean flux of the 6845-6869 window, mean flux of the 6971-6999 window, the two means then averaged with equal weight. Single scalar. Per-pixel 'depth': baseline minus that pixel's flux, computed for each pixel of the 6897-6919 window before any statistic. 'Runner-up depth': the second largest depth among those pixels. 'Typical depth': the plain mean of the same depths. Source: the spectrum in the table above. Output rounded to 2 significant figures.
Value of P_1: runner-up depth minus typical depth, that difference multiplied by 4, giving 0.86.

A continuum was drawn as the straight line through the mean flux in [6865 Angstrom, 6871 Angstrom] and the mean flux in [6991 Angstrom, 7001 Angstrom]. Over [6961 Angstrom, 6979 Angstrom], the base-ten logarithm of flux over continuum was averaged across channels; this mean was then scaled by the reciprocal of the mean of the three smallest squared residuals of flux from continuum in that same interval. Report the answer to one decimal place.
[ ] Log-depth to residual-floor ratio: -10.3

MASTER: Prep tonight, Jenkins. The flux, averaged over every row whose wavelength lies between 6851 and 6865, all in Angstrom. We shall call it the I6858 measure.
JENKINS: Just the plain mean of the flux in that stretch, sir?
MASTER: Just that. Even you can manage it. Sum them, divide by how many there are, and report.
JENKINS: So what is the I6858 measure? 10.6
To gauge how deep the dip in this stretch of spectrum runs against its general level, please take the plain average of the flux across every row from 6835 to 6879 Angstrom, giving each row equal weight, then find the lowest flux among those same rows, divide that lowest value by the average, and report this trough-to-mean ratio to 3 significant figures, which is 0.942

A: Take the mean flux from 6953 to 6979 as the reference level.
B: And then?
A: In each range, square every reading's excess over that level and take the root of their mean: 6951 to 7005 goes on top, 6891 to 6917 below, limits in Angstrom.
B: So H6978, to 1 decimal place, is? 1.0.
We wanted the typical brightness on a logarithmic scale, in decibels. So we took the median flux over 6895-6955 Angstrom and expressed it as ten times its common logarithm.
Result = 10.2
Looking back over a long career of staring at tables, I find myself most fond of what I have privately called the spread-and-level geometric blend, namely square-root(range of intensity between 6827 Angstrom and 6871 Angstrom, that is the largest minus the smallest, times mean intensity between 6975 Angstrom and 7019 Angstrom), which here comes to 3.29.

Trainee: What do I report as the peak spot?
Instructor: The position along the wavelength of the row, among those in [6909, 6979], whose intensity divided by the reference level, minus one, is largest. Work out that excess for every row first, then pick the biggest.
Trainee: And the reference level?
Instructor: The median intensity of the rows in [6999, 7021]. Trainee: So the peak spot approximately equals 6946 Angstrom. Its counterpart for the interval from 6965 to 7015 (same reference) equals 7014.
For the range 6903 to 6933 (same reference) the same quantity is 6904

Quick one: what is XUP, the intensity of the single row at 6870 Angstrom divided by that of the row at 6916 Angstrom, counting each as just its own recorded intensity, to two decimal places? 1.05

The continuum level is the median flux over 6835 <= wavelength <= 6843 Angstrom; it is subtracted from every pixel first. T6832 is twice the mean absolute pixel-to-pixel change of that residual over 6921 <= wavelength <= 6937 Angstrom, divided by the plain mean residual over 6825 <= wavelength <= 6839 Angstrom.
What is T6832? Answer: 0.25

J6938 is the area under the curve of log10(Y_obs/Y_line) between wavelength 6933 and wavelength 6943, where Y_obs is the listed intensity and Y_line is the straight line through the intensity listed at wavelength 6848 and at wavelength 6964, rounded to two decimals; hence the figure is 0.15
